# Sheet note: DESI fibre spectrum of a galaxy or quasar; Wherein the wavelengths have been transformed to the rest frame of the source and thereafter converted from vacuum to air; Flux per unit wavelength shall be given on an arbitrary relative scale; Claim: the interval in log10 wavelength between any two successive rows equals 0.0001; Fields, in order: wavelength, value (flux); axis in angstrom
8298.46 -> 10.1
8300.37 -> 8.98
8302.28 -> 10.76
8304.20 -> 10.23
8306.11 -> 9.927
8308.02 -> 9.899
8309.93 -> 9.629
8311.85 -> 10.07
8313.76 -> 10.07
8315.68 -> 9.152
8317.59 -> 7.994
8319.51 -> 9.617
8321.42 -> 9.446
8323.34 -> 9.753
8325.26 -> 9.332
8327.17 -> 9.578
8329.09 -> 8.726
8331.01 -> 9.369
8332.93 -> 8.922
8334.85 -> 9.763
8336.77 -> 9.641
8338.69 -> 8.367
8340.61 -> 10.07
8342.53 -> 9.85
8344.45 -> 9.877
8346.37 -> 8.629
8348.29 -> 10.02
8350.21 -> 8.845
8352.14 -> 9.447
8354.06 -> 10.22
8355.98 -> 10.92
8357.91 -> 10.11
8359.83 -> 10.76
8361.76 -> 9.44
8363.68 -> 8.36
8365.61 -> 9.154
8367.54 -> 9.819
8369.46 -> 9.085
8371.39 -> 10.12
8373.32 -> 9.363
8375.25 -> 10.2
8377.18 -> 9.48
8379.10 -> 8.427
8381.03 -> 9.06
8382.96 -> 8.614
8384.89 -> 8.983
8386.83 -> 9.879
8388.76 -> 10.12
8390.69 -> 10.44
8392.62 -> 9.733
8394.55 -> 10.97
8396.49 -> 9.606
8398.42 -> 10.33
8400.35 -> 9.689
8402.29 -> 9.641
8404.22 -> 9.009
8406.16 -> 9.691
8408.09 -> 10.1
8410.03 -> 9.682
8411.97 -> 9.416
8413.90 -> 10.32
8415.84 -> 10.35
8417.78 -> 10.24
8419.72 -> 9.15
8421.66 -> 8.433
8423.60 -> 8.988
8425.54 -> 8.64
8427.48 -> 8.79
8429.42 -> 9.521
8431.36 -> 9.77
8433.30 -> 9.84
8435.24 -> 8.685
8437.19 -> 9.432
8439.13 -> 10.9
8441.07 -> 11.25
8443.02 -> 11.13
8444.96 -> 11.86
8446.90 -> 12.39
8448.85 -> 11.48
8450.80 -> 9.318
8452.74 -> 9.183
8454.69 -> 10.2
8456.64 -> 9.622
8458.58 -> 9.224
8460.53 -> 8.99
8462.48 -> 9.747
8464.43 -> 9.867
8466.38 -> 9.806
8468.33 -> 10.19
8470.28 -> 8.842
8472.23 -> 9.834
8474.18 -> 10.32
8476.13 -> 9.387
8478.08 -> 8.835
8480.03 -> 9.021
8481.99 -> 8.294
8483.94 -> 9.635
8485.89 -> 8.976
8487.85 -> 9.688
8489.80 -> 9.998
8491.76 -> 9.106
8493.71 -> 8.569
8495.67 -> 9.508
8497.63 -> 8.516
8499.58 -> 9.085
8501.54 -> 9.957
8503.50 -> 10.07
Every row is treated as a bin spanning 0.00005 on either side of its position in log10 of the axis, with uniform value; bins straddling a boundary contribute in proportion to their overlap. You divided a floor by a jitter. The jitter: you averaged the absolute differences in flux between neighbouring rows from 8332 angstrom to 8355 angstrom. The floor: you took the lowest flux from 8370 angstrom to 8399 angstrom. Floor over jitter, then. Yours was 9.9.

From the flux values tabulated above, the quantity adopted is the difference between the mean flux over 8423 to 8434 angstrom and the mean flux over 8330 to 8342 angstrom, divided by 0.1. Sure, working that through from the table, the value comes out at -1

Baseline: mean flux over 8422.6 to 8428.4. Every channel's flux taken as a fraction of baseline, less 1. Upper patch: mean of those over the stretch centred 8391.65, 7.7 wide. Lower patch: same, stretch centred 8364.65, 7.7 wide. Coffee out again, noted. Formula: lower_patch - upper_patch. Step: -0.13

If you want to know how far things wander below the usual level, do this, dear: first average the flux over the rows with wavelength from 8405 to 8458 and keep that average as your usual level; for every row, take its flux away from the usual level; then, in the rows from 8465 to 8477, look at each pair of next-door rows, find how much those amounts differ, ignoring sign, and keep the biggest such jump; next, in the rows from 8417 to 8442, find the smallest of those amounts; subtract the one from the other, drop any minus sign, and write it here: 2.7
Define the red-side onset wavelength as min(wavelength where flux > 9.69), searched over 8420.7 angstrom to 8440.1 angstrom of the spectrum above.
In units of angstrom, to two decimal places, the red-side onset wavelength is 8431.36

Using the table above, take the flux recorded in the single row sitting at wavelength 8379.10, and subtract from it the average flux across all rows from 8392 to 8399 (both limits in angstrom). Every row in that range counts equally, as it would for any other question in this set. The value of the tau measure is -1.7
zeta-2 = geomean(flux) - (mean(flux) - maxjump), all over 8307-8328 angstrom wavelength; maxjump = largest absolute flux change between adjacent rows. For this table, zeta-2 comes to 1.6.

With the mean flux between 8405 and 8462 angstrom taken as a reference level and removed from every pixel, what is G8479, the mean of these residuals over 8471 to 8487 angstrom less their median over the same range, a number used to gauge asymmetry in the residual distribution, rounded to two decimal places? 0.08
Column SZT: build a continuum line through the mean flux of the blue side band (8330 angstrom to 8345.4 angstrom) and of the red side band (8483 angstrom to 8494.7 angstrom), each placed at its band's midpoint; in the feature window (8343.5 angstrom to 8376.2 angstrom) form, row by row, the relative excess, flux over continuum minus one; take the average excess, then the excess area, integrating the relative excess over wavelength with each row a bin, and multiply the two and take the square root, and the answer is 0.13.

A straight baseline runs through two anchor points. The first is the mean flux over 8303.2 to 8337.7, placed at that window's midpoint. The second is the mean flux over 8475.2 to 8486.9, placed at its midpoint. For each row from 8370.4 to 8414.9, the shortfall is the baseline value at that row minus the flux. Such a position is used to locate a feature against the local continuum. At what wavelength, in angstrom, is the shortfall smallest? 8394.55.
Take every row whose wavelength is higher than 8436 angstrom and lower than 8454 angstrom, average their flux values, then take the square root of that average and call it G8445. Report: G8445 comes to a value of 3.28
